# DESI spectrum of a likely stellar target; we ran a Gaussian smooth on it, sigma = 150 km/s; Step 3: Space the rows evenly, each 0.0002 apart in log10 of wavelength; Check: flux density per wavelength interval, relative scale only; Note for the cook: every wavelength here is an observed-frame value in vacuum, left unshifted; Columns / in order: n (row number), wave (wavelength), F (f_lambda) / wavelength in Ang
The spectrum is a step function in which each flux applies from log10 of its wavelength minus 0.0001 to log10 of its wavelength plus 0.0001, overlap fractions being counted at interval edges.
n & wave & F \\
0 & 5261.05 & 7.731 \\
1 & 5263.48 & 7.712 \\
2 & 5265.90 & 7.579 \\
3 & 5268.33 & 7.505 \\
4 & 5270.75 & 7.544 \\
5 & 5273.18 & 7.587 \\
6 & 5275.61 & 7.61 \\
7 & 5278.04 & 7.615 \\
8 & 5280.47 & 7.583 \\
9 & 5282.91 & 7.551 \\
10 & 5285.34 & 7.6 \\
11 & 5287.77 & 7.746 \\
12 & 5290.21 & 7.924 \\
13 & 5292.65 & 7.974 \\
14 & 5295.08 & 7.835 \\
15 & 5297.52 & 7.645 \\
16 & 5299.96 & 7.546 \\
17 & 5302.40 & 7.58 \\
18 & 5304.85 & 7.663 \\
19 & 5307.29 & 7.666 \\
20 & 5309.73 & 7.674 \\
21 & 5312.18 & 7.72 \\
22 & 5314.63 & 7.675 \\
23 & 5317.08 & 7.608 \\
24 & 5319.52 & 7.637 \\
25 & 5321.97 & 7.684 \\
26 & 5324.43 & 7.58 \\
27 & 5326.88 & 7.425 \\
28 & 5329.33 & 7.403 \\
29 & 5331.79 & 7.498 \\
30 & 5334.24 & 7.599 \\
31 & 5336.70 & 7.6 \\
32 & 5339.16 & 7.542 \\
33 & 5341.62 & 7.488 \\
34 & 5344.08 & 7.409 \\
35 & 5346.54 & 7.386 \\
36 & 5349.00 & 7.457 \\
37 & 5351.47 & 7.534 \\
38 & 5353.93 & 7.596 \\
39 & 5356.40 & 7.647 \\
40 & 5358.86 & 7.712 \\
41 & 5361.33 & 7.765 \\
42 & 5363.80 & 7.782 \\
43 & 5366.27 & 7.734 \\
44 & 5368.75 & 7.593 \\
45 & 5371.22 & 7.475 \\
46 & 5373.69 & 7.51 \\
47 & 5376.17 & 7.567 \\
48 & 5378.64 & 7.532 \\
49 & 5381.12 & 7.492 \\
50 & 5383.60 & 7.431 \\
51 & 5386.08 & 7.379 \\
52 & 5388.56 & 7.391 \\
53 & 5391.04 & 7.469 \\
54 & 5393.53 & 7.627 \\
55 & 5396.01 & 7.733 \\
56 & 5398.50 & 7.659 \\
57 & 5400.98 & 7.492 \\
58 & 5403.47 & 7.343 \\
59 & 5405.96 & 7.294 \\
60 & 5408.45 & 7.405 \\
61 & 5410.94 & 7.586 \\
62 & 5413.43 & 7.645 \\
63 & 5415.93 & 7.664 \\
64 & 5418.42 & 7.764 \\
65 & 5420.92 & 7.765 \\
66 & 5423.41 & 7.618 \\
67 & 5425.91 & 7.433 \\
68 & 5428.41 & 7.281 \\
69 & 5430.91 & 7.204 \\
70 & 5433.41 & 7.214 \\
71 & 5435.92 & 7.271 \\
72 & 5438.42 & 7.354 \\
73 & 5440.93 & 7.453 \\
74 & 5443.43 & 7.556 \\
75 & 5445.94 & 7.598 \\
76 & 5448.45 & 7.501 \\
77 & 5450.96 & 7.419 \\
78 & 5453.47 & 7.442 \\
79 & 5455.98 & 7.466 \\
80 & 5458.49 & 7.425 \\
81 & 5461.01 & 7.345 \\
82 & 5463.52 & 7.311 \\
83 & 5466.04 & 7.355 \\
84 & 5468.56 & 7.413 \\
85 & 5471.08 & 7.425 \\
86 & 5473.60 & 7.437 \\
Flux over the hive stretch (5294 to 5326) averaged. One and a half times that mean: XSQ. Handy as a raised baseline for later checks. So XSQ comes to 11.5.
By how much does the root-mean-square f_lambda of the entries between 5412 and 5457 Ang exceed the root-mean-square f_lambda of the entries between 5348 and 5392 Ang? -0.078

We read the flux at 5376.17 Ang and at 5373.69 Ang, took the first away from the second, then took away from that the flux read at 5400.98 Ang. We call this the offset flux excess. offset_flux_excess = -7.55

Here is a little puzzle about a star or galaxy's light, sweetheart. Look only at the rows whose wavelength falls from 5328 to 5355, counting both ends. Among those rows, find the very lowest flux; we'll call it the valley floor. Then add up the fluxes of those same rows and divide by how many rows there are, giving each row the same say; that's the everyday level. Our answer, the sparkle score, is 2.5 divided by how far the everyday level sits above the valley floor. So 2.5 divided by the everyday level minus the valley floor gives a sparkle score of 22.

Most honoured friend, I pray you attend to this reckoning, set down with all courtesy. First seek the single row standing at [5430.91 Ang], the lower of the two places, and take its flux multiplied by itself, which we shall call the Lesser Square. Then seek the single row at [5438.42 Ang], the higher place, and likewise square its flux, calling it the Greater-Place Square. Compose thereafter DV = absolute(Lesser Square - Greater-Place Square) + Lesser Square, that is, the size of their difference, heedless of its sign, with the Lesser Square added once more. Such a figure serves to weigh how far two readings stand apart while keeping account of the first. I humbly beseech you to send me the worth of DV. 54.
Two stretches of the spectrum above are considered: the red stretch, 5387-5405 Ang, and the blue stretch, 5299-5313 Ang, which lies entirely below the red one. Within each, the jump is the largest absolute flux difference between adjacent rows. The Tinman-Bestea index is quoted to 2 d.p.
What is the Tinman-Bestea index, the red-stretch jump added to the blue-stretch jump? 0.25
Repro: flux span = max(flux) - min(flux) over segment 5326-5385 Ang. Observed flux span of 0.40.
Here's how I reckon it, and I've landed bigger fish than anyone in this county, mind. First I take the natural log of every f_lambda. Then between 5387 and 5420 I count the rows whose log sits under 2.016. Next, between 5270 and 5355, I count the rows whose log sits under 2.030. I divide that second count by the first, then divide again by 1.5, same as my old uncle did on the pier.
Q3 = 2.4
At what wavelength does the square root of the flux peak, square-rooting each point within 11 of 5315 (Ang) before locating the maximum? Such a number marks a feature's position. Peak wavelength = 5312.18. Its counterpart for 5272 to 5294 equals 5292.65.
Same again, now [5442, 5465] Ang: 5445.94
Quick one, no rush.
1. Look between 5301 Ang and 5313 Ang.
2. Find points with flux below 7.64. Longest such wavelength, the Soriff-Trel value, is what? 5302.40 Ang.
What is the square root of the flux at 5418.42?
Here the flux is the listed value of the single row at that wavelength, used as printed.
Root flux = 2.79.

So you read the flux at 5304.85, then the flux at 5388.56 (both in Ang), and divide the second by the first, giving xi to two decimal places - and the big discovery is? 0.96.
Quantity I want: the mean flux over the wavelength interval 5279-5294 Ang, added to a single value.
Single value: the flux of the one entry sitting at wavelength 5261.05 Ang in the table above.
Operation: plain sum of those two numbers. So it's 15.5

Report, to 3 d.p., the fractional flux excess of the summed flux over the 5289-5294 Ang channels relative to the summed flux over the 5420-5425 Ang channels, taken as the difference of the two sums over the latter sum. 0.033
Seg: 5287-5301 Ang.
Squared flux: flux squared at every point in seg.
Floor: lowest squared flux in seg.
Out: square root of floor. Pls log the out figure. 7.55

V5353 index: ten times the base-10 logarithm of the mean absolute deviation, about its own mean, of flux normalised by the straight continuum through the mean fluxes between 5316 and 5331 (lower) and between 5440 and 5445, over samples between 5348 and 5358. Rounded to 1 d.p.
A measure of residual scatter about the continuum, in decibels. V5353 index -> -20.7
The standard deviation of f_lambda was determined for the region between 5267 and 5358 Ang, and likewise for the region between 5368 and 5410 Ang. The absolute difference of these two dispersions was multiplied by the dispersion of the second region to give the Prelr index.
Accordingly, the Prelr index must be 0.001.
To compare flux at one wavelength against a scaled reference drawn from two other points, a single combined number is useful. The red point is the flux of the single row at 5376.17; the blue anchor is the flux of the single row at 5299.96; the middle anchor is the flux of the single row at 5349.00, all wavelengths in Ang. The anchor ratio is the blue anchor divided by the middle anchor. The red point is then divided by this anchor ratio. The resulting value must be 7.48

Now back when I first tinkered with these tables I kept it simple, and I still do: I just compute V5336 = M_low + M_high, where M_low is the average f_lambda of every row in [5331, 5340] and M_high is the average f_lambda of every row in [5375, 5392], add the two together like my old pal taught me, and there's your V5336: 15.0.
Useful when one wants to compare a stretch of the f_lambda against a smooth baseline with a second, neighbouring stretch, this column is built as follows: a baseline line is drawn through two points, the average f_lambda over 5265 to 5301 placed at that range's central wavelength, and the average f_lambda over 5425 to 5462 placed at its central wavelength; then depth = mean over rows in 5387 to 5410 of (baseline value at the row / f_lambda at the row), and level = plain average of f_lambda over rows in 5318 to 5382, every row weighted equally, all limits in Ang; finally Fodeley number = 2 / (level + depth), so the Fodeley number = 0.234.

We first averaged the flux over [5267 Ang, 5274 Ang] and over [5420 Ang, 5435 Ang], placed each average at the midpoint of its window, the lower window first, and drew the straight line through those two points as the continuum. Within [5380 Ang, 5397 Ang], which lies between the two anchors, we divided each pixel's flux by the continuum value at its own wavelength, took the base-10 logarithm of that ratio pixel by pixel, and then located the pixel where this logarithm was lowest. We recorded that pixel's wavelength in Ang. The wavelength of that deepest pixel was 5386.08 Ang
